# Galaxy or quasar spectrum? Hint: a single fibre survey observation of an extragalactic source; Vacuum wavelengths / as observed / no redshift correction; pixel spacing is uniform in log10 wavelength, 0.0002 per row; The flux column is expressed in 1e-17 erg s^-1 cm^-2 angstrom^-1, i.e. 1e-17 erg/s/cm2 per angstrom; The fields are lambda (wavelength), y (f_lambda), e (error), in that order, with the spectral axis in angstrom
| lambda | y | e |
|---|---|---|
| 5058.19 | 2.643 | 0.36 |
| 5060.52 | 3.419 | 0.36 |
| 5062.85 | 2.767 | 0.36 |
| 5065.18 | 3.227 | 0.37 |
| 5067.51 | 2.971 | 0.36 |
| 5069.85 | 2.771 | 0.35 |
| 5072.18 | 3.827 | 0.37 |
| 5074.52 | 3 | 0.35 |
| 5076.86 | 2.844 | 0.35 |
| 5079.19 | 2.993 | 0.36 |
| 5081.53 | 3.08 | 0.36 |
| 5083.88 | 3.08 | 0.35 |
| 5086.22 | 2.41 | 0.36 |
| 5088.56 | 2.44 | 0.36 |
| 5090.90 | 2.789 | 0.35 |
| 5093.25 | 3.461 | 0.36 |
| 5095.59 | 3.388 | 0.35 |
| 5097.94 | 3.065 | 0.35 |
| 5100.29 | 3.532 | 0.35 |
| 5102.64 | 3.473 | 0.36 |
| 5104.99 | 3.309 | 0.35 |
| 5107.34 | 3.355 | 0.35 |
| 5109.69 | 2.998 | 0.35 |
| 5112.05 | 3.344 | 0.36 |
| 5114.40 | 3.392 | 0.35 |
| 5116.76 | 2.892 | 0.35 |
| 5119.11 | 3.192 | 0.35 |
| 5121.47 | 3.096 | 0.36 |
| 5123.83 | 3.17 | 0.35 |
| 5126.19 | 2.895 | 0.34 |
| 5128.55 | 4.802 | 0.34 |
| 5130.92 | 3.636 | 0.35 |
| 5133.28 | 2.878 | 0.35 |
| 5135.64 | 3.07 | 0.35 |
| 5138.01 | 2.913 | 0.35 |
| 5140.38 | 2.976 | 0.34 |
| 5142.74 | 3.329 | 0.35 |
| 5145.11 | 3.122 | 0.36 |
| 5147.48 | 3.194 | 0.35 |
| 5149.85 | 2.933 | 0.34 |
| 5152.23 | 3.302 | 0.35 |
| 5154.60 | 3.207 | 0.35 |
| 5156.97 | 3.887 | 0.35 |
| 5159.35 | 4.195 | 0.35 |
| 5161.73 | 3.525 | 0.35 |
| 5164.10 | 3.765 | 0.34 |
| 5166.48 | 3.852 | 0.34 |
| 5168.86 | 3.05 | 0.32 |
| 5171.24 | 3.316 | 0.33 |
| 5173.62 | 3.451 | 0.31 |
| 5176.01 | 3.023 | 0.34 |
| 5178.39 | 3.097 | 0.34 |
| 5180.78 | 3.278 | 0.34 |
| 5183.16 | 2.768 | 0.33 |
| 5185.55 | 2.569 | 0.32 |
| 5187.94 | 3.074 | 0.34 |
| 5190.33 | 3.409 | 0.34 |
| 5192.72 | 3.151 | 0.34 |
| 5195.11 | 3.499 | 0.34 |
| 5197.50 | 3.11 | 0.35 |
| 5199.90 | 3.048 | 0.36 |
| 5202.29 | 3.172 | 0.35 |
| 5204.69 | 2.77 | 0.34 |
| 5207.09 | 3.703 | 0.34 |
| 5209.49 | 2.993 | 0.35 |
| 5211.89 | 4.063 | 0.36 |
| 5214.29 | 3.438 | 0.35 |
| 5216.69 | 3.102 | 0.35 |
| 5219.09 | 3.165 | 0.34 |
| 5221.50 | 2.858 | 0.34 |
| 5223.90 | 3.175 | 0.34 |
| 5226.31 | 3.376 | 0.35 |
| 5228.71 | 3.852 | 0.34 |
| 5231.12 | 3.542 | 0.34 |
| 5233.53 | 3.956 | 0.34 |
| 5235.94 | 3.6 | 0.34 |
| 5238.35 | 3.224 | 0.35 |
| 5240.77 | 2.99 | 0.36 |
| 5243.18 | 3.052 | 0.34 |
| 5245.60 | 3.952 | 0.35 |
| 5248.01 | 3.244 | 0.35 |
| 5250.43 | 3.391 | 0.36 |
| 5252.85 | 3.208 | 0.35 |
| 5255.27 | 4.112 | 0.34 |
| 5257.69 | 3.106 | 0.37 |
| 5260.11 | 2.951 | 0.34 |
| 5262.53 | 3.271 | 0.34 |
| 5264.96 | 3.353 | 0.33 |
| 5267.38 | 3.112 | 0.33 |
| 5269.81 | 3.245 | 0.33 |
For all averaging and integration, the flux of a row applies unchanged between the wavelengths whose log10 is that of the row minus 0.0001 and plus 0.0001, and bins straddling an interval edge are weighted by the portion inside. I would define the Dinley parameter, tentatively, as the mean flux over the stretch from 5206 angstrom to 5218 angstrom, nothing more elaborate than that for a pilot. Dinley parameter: 3.46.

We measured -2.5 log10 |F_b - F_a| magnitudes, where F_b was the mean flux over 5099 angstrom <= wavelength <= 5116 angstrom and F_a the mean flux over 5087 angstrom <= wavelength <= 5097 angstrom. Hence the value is 1.2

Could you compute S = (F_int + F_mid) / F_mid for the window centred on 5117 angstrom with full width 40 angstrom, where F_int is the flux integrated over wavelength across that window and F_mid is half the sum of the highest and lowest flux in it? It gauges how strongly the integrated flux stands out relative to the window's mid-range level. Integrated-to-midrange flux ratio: 35.4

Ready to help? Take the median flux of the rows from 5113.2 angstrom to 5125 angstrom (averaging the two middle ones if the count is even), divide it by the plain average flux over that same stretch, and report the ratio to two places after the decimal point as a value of 1.01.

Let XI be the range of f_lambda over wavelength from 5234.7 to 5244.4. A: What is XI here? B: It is 0.6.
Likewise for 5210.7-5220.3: 1.0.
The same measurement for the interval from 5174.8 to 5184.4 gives 0.5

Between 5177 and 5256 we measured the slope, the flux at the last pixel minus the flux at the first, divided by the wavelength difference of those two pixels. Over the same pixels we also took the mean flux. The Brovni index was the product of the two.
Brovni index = 0.04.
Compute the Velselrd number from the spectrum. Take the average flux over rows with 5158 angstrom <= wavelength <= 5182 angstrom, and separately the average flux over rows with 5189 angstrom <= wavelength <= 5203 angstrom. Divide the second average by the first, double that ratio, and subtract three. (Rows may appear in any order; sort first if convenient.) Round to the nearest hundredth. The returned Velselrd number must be -1.13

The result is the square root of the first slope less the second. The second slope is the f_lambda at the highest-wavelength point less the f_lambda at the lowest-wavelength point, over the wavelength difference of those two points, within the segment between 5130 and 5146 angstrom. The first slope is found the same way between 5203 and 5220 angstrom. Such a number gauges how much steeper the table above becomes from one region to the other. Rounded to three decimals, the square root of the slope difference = 0.252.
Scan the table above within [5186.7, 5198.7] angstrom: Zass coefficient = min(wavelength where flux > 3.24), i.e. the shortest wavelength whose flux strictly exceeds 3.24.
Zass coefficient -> 5190.33 angstrom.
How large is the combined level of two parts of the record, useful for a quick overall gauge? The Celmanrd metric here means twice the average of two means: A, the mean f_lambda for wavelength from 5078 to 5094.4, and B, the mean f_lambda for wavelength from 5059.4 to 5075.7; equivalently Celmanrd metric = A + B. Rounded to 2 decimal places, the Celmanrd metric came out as 6.03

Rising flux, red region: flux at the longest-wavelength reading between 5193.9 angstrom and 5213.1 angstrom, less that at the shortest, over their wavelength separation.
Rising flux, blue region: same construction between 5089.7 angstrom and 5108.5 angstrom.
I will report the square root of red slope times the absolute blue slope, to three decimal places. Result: 0.034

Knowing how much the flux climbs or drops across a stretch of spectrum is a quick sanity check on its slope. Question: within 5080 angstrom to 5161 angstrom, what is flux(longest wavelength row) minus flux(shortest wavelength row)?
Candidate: 1.1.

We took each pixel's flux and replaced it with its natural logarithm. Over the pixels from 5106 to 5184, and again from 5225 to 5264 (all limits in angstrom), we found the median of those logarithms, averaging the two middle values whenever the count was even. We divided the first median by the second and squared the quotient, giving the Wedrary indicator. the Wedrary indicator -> 0.94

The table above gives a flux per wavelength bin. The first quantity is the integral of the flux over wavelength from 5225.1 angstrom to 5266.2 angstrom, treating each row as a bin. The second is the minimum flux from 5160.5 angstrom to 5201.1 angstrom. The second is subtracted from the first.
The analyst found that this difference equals 138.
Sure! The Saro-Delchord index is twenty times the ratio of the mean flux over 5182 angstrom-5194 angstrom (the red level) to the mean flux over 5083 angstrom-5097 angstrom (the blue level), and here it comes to 20.5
